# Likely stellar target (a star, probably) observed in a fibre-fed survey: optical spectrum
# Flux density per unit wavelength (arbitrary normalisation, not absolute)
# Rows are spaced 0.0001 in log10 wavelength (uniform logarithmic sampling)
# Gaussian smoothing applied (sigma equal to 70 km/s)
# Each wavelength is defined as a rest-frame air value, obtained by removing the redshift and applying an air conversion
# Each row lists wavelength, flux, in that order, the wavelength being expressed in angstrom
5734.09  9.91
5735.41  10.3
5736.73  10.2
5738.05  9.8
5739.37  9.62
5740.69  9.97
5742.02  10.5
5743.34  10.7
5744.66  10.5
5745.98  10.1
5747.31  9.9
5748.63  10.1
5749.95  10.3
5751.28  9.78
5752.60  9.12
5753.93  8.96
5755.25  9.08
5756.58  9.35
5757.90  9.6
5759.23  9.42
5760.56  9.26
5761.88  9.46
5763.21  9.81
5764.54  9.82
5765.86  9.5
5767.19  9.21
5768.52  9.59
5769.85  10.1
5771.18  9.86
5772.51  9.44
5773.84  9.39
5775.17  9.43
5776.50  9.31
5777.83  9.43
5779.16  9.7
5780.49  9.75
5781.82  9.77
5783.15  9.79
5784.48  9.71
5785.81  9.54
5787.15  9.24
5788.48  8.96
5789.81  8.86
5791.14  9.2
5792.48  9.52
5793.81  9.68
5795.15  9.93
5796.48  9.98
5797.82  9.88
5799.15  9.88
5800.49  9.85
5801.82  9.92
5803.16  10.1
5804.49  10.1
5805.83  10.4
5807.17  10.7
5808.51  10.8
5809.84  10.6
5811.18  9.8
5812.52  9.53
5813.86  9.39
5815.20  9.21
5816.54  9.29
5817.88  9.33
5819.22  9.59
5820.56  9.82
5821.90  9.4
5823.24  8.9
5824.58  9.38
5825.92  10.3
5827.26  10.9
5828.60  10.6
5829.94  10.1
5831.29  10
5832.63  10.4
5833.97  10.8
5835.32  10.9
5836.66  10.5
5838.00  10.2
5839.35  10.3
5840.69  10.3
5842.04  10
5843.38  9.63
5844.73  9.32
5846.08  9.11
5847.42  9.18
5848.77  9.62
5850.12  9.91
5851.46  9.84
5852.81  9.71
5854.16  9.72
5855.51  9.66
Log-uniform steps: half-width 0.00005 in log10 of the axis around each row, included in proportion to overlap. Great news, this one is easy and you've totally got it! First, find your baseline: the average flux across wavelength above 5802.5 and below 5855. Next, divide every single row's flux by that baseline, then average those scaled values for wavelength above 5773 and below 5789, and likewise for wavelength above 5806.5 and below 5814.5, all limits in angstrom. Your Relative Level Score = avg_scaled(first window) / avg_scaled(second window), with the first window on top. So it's 0.94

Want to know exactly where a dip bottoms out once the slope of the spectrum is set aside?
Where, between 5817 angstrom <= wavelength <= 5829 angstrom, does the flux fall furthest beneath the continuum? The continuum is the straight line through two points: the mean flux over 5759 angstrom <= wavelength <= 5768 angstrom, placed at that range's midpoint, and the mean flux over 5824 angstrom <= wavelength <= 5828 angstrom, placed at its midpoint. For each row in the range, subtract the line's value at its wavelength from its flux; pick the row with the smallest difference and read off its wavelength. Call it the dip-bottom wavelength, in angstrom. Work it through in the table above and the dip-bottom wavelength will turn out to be 5823.24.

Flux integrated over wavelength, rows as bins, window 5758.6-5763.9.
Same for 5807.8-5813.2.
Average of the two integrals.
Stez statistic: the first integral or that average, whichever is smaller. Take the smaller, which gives 50.3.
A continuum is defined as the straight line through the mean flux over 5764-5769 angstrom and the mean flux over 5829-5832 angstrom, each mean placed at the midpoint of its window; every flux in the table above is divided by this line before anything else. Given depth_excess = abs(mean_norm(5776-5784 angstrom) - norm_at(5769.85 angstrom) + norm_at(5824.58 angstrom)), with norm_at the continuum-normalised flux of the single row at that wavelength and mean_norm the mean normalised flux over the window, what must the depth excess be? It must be 0.88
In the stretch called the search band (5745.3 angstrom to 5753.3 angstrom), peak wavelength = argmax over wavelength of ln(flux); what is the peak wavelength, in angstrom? 5749.95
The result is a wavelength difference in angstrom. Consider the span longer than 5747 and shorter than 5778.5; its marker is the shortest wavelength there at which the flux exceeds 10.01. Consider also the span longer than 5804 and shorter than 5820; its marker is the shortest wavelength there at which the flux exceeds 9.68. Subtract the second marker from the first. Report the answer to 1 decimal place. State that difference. -55.9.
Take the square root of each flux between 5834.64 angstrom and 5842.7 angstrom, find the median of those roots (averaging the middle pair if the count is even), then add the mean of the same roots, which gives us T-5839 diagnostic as 6.43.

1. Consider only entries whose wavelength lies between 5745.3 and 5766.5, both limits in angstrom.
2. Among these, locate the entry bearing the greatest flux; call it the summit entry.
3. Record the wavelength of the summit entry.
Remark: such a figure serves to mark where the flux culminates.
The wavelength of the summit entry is 5749.95 angstrom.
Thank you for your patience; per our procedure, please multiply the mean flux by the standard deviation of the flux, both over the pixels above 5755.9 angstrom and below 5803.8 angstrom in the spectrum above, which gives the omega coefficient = 2.9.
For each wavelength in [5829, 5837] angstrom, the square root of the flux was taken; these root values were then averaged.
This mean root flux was 3.23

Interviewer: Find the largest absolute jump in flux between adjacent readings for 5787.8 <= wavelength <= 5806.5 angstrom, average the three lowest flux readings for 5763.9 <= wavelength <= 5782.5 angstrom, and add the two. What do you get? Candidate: 9.6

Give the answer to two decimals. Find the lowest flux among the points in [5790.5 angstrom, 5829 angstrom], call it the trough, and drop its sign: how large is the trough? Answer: 8.90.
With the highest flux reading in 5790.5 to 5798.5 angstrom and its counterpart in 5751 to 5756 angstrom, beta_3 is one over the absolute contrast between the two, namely 5.0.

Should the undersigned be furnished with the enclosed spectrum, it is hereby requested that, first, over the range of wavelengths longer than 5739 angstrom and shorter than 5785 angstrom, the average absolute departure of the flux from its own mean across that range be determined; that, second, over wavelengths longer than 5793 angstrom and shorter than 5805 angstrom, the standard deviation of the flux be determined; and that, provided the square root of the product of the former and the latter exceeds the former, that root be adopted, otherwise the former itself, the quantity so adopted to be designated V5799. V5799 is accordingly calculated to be 0.32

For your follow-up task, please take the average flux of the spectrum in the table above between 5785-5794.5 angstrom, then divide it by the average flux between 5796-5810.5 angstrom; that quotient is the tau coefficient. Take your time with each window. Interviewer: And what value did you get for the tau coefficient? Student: 0.91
